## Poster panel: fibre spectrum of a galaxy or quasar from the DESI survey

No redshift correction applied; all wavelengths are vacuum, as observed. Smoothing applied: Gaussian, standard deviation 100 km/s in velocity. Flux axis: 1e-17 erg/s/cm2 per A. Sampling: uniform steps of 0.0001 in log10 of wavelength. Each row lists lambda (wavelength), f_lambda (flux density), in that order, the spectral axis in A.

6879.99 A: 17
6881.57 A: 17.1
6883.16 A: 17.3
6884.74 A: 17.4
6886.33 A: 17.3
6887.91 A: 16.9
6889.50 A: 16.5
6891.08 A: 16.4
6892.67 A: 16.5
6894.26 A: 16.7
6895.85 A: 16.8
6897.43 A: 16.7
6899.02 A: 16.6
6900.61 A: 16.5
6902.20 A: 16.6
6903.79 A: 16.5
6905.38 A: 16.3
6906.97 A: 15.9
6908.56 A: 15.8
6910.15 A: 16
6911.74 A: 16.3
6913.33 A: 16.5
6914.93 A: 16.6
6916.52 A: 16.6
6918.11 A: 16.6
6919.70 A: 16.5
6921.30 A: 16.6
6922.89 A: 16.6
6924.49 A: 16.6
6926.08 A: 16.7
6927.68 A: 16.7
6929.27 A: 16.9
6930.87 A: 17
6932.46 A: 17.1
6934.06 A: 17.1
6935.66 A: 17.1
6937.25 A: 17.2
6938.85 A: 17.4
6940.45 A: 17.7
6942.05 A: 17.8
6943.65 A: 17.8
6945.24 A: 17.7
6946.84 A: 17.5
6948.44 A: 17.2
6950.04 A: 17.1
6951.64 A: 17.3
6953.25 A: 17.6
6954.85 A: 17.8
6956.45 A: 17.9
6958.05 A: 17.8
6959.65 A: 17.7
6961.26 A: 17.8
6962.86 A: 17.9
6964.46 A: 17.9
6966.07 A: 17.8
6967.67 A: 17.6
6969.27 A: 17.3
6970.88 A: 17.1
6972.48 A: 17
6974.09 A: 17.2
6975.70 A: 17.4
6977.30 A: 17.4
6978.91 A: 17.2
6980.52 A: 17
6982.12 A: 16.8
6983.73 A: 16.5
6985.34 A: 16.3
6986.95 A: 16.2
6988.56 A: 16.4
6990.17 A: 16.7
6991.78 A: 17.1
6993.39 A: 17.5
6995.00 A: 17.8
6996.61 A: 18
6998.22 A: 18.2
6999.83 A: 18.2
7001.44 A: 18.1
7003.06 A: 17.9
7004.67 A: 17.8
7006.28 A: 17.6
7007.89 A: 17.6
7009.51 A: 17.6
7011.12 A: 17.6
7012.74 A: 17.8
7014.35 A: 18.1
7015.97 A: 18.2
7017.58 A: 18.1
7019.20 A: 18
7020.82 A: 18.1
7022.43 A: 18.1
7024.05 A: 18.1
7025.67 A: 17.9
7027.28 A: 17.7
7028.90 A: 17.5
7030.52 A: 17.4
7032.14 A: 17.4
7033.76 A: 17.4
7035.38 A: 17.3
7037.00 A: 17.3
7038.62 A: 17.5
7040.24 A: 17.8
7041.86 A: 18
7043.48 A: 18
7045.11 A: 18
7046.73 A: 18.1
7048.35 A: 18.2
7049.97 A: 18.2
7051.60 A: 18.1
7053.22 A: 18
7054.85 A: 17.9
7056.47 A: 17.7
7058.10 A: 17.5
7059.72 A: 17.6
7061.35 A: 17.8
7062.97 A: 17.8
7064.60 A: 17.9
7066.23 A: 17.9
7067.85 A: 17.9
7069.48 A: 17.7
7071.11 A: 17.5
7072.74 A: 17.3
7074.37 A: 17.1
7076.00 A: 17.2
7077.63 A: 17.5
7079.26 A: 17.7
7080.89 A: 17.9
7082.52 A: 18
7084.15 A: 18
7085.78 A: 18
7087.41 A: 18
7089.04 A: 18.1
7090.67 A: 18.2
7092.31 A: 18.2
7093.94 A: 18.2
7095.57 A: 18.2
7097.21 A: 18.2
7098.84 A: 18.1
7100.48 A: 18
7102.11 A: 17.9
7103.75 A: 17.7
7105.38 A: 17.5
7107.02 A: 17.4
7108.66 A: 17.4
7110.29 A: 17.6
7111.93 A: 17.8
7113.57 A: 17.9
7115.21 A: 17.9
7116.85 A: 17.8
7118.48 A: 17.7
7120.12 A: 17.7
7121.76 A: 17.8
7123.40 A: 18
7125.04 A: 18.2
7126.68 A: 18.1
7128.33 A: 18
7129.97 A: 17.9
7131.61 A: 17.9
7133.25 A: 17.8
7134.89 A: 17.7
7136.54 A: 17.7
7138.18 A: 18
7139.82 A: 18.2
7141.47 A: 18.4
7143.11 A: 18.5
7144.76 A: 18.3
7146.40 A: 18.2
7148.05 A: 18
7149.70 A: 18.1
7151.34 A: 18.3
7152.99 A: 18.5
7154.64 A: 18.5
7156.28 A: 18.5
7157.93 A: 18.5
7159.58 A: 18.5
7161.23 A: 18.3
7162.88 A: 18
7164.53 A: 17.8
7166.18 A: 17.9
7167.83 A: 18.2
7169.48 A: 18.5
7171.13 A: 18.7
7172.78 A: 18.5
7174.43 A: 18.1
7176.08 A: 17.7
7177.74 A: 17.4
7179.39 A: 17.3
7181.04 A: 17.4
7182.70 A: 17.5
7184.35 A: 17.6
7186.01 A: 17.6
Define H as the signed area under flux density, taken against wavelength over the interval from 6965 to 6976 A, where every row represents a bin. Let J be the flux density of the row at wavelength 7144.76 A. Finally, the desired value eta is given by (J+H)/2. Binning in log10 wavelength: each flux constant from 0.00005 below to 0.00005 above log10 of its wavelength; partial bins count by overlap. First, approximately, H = 191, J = 18.3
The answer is 105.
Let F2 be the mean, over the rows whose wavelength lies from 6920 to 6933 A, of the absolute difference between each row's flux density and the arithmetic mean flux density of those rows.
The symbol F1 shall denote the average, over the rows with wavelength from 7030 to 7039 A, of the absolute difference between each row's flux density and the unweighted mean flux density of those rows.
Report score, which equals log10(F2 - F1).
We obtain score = -0.95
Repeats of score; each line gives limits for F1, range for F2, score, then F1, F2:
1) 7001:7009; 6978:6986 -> -0.89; 0.16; 0.29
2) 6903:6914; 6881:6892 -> -1.07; 0.24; 0.33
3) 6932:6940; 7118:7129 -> -1.15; 0.10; 0.17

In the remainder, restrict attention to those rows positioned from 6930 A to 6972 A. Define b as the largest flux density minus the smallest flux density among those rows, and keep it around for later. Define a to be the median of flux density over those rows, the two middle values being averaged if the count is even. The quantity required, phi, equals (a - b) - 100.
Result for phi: -83.3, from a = 17.6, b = 0.9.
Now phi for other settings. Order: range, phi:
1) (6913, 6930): -83.8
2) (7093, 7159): -83.1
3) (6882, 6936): -85.0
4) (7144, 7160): -82.1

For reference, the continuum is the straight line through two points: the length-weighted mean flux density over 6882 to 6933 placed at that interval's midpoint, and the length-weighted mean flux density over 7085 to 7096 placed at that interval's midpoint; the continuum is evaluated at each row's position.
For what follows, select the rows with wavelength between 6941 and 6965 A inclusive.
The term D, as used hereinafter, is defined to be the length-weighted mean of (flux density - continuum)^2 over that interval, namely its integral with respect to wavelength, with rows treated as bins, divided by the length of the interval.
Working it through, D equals 0.5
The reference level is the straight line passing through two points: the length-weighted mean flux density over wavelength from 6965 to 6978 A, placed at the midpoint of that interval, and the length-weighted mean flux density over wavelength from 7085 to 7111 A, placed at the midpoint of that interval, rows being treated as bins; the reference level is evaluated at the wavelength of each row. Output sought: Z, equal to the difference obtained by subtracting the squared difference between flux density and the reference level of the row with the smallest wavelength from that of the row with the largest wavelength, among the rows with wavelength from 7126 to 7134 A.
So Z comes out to 0.08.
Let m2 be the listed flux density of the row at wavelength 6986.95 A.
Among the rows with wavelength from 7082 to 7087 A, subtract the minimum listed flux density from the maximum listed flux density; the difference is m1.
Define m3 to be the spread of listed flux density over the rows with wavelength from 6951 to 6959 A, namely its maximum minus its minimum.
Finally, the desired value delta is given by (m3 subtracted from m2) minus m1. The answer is 15.6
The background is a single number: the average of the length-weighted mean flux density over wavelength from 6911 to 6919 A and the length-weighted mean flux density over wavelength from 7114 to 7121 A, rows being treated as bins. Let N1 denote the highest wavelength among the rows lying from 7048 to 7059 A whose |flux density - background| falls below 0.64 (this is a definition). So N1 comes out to 7058.10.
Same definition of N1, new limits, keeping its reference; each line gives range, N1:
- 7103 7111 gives 7110.29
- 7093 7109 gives 7108.66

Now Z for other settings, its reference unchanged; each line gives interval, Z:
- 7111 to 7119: 0.06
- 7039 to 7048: 0.15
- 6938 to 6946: 0.17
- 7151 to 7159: 0.08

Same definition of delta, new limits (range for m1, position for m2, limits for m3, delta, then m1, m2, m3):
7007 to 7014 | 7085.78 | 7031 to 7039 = 17.6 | 0.20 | 18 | 0.2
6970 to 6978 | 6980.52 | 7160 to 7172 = 15.7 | 0.40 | 17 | 0.9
